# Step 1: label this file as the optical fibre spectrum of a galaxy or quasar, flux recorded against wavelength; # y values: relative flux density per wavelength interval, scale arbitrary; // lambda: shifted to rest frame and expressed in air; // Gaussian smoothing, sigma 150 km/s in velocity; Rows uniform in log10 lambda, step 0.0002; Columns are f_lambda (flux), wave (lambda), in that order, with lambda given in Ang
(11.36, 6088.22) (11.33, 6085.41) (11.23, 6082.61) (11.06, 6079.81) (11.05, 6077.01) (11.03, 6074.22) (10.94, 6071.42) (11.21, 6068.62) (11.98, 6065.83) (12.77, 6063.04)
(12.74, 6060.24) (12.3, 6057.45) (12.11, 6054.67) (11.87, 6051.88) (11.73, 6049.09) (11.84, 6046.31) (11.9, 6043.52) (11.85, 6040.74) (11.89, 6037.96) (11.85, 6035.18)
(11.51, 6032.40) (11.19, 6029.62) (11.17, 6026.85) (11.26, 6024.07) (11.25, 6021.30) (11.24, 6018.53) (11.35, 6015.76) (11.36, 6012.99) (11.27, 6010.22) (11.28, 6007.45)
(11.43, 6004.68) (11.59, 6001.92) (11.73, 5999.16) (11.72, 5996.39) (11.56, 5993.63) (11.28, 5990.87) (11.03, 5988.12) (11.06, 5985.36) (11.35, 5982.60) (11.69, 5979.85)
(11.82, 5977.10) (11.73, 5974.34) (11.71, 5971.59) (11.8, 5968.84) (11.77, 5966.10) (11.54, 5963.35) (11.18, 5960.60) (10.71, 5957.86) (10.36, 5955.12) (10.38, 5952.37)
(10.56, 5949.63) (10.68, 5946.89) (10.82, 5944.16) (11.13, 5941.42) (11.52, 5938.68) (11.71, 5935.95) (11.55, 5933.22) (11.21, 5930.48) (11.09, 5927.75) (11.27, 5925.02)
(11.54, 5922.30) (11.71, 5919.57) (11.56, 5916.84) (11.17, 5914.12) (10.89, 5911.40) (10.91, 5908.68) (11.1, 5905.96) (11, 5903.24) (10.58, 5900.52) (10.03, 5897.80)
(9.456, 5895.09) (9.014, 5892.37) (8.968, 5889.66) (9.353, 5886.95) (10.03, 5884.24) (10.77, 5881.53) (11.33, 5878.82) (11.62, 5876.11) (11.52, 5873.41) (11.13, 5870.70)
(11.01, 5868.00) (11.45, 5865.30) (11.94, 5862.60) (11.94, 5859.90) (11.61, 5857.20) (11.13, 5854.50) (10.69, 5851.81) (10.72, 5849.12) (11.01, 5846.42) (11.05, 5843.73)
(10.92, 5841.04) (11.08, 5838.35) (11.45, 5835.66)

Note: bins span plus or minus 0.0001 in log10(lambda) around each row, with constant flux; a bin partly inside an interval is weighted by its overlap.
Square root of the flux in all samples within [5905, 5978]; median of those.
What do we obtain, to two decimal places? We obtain 3.35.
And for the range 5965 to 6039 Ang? 3.38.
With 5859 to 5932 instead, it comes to 3.33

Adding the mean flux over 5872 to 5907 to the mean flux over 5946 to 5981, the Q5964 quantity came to 21.59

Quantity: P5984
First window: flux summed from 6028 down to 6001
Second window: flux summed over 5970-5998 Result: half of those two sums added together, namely 114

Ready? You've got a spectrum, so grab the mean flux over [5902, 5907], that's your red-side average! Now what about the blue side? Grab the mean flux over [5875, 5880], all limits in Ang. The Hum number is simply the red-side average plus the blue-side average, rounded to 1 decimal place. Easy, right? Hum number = 22.5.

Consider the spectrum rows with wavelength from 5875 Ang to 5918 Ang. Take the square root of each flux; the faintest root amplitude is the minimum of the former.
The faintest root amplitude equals 2.99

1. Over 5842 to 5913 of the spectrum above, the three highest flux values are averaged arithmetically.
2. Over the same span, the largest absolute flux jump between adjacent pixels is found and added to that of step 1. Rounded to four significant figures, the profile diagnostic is 12.57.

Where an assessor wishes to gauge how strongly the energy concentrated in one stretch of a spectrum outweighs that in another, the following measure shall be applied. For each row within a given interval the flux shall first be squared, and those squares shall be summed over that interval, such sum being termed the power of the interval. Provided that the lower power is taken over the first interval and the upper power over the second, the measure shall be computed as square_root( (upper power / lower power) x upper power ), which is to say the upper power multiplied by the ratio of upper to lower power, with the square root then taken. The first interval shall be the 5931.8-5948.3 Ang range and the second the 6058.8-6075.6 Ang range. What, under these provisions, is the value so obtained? 30.4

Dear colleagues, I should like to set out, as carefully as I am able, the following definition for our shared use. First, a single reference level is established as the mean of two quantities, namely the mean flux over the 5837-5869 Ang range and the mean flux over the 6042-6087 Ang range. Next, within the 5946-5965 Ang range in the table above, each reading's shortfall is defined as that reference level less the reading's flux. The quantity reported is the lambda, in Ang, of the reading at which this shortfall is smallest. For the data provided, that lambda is 5963.35 Ang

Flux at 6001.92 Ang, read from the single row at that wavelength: 11.59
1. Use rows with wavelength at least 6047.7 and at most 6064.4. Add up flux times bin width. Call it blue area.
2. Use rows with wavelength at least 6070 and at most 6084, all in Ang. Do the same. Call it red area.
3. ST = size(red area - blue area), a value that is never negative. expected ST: 50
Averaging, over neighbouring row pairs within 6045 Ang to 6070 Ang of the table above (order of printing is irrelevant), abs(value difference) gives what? 0.34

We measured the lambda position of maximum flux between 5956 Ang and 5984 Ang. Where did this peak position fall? 5977.10 Ang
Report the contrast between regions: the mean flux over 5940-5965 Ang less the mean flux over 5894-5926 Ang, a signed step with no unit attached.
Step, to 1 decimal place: -0.1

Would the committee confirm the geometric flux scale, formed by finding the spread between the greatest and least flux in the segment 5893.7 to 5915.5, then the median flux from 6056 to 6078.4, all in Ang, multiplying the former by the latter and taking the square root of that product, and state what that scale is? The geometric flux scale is 4.5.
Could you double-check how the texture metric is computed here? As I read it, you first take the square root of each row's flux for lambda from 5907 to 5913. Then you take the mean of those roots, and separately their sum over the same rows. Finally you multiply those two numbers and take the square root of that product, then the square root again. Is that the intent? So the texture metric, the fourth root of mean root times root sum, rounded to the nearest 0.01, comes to 2.16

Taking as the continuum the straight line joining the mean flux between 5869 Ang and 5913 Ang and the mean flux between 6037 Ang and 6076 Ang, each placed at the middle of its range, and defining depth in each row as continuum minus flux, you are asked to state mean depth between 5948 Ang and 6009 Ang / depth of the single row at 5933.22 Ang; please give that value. 0.16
